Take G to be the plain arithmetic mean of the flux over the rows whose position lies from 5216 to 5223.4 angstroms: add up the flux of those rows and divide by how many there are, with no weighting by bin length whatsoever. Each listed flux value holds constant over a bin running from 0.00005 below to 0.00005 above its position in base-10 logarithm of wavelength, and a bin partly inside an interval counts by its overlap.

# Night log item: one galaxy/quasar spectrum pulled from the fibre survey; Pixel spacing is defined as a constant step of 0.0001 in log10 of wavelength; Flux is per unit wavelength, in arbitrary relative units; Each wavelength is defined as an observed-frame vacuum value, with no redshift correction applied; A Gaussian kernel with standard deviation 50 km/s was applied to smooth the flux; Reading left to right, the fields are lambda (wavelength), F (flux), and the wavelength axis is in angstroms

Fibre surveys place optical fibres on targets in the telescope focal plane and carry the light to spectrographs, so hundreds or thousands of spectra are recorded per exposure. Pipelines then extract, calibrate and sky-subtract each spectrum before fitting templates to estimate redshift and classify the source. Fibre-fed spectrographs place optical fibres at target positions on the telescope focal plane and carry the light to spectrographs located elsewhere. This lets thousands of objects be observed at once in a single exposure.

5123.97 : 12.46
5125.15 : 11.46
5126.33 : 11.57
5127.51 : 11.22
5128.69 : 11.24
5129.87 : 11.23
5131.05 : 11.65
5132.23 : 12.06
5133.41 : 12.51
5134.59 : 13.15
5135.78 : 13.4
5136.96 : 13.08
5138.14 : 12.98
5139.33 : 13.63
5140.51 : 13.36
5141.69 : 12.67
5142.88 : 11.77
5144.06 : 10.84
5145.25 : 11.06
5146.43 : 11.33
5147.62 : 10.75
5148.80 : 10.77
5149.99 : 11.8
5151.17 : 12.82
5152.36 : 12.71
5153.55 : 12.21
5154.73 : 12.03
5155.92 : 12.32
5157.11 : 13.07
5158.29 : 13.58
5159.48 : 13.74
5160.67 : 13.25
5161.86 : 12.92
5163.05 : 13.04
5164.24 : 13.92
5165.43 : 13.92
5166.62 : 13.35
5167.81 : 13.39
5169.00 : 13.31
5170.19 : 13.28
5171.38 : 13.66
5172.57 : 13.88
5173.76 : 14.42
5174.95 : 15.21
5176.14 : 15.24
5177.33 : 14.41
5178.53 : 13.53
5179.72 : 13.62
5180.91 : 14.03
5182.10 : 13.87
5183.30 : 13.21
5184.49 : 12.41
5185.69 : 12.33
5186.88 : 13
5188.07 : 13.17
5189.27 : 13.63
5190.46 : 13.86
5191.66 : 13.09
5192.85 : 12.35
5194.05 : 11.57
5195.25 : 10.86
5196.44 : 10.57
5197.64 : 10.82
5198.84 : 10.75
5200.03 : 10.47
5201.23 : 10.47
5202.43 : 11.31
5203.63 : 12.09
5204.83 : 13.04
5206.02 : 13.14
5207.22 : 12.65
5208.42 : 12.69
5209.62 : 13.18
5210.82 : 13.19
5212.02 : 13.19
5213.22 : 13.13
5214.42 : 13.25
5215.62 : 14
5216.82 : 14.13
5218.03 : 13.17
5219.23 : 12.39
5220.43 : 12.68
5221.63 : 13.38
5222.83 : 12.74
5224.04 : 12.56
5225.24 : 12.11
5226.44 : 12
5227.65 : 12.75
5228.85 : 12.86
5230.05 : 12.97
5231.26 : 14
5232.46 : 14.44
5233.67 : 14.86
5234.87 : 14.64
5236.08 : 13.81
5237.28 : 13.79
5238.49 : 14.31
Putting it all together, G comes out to 13.1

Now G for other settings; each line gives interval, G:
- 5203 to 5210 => 12.8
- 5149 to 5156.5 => 12.3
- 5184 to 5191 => 13.1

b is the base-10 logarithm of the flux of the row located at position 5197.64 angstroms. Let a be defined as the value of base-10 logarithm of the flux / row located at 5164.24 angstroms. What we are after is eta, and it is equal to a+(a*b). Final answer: 2.33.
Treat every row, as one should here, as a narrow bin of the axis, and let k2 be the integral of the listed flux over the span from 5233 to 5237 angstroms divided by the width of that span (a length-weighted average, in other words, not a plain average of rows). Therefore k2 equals 14.4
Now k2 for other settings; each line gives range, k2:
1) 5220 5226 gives 12.7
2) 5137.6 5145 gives 12.5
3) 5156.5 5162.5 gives 13.3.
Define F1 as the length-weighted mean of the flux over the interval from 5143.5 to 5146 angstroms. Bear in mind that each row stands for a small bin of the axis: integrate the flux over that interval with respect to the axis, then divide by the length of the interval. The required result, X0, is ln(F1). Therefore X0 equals 2.40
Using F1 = 11.0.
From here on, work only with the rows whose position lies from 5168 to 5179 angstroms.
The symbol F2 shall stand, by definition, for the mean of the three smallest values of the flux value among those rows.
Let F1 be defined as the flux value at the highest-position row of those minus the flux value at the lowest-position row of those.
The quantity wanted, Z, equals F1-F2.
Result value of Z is -13.2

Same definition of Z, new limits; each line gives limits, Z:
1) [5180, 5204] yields -12.4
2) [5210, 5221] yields -13.2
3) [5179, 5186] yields -13.9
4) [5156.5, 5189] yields -12.5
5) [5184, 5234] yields -8.1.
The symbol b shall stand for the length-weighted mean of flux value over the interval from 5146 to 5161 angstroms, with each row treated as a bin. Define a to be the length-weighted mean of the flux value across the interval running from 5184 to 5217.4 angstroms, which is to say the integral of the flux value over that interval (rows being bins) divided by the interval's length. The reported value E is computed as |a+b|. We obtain 24.8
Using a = 12.4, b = 12.3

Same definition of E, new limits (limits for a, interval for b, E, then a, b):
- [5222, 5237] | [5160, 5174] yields 26.8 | 13.3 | 13.5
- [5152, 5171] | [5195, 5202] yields 23.8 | 13.1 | 10.7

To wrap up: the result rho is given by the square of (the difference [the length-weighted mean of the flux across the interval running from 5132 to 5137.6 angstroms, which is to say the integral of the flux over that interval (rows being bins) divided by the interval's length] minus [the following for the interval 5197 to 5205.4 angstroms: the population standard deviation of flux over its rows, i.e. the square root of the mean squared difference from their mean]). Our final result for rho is 144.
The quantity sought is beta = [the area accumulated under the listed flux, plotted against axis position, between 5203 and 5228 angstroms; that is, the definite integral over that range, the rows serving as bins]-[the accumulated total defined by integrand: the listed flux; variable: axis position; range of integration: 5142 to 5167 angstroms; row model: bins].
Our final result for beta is 12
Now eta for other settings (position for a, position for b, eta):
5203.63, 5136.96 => 2.29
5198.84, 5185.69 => 2.16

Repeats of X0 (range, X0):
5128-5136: 2.49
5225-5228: 2.51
